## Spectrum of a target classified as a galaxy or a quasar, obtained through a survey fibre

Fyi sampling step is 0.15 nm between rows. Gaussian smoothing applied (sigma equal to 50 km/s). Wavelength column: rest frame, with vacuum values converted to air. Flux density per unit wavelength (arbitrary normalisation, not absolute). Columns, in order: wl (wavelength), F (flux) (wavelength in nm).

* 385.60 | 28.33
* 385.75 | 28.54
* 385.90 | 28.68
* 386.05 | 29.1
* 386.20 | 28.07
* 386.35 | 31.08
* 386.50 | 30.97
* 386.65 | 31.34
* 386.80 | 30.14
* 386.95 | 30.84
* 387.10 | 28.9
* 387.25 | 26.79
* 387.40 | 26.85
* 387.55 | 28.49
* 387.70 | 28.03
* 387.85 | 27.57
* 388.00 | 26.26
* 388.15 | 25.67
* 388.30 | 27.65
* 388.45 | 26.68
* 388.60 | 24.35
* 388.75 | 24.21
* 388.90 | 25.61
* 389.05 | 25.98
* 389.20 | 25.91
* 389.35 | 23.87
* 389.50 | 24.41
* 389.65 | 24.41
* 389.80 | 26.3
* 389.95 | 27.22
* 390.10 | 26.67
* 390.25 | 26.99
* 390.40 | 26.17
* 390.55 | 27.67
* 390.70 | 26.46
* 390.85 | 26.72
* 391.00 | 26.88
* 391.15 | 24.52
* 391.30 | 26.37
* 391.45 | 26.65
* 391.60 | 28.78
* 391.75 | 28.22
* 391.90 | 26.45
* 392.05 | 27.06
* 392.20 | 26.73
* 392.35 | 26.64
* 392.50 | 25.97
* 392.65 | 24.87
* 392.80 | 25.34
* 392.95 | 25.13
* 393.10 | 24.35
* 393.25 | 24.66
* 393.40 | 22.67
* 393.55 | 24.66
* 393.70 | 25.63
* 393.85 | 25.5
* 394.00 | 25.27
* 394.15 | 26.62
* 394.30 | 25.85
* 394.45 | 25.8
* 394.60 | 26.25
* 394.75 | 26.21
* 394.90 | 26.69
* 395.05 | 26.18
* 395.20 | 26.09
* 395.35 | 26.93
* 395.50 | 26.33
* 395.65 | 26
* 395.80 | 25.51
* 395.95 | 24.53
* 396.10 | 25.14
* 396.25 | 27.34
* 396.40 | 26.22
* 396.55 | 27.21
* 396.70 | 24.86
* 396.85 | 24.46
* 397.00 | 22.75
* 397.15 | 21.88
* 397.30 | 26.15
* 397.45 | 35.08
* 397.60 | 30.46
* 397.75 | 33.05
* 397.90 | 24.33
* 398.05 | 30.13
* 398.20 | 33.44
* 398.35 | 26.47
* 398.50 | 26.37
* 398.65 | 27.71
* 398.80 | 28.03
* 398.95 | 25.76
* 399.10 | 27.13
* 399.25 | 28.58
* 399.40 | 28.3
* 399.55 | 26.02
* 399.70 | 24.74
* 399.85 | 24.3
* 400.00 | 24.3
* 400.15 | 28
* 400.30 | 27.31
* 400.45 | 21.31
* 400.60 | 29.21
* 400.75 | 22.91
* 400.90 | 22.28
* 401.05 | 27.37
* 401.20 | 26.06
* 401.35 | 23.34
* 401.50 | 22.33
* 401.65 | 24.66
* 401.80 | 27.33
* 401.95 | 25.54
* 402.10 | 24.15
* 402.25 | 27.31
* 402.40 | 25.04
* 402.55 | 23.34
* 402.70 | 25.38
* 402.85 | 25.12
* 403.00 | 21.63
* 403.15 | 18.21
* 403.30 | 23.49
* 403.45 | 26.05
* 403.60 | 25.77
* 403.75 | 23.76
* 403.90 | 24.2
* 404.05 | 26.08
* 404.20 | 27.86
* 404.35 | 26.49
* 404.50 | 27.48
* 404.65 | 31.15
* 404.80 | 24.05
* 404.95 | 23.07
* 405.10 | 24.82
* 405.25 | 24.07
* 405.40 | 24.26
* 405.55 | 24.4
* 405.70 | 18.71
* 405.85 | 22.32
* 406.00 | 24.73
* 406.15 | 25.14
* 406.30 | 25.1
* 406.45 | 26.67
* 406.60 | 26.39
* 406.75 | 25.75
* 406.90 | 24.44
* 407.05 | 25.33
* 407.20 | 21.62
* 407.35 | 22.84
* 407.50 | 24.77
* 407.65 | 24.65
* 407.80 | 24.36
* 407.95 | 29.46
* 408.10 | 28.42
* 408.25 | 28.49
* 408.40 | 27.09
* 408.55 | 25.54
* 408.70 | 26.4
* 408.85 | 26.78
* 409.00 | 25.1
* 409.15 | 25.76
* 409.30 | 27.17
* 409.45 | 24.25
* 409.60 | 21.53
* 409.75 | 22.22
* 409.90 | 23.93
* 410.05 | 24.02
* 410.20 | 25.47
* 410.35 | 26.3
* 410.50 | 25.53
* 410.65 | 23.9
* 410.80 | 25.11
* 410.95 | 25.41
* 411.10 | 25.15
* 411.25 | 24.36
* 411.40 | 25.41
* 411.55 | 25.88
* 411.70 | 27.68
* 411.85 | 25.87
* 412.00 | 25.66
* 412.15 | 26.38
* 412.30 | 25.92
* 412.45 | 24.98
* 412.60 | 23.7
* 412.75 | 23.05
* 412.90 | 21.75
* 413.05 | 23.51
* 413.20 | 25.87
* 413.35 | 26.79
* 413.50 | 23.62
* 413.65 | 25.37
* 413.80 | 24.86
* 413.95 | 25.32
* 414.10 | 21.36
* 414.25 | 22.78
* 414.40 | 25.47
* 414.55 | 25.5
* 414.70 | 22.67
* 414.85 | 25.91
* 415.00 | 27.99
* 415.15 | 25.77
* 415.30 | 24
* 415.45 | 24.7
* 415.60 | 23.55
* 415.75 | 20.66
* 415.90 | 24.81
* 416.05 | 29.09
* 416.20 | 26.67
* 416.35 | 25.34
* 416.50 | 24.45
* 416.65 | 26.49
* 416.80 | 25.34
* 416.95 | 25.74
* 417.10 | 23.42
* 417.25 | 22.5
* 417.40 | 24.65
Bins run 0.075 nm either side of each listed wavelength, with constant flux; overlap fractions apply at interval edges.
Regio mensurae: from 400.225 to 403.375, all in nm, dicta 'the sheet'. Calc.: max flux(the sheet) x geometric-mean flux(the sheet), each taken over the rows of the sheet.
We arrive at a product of 710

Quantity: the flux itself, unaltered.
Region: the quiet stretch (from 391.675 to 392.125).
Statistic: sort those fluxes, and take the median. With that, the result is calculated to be 27.06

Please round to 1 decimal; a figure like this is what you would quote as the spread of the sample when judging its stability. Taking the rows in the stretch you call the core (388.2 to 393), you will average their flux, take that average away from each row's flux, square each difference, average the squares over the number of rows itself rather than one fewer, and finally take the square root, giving 1.2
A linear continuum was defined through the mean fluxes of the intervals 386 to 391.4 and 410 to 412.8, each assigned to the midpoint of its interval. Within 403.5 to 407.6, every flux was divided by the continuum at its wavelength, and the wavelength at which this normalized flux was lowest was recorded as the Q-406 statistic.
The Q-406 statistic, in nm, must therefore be 405.70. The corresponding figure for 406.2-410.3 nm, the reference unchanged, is 407.20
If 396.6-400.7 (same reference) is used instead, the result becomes 400.45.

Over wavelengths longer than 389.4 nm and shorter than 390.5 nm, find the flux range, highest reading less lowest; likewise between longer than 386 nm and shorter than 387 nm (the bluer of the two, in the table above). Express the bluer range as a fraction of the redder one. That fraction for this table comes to 1.2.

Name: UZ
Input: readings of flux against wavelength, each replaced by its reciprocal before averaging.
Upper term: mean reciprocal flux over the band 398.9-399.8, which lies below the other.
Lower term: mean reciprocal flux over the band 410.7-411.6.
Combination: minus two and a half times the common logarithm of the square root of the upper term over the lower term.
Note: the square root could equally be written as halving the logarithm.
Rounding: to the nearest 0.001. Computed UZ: 0.031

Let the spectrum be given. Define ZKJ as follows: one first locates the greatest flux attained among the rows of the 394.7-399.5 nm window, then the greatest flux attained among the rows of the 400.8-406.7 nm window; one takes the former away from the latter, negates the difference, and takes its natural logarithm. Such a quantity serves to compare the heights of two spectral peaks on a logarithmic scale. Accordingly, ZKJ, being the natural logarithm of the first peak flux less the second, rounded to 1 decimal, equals 1.4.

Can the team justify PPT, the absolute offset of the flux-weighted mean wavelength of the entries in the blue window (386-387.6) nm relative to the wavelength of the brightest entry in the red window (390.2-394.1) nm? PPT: 4.81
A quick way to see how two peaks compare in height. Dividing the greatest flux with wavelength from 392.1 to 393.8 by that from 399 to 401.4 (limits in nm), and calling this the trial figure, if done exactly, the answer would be 0.92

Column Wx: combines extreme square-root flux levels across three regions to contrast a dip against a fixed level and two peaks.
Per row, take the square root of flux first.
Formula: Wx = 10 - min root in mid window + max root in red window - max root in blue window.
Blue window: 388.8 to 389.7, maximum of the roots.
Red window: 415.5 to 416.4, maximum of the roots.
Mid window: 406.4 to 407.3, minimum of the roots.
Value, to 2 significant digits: 5.6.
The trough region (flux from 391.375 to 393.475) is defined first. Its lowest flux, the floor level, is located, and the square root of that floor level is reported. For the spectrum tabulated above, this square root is 4.8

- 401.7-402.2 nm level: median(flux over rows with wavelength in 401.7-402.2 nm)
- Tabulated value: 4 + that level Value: 29.5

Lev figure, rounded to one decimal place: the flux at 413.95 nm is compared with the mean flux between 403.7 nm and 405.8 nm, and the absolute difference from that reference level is 0.3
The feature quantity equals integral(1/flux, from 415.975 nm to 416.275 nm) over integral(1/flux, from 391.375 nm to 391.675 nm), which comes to 1.0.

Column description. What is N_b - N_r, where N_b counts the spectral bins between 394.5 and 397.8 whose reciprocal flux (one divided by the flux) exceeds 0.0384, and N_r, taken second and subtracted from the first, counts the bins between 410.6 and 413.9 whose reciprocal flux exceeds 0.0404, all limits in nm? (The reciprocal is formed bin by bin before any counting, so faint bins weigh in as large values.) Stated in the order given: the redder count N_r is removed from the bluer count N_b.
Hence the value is 1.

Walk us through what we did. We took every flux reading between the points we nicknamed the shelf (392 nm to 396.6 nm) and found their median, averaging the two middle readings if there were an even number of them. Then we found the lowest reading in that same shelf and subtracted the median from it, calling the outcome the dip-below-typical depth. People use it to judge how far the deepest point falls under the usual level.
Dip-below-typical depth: -3.3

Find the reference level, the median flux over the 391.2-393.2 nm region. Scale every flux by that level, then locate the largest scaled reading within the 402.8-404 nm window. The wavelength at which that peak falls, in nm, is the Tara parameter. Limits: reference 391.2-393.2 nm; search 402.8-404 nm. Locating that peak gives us 403.45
